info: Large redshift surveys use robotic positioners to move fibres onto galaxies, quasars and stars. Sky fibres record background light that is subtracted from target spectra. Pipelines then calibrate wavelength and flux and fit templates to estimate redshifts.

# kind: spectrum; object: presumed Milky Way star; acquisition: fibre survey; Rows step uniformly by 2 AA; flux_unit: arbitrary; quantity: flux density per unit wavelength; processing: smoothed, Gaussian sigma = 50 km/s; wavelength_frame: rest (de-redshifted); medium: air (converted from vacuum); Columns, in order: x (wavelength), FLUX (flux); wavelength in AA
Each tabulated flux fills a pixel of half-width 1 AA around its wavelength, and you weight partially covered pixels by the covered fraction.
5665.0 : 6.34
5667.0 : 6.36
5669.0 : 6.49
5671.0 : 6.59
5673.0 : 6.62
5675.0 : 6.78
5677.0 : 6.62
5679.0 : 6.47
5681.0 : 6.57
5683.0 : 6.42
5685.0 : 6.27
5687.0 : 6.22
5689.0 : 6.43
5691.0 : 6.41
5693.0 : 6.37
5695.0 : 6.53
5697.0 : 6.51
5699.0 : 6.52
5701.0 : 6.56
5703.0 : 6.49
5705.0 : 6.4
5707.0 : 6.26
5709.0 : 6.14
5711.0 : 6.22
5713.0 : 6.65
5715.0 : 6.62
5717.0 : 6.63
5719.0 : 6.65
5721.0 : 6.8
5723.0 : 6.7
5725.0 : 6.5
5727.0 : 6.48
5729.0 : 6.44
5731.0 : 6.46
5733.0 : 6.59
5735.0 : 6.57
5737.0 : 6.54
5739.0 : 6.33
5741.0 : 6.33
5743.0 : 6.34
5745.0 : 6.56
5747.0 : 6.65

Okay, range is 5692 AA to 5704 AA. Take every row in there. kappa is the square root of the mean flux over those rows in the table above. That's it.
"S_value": 2.55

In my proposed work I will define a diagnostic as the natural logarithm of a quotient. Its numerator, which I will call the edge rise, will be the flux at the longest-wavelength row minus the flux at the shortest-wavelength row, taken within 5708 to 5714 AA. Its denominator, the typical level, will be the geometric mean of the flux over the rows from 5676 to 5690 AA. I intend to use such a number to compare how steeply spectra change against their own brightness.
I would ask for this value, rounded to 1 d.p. -2.5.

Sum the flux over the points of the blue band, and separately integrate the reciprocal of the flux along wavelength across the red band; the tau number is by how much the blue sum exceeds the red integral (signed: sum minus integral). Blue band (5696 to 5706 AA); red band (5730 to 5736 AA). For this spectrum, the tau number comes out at 32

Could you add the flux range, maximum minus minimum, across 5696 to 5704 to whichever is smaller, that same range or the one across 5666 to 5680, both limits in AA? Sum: 0.1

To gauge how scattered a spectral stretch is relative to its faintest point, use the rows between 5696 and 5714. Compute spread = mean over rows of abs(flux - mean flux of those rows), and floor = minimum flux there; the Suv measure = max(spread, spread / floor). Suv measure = 0.144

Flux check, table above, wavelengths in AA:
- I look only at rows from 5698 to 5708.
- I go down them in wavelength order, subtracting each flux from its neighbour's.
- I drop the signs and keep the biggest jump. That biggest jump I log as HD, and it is 0.14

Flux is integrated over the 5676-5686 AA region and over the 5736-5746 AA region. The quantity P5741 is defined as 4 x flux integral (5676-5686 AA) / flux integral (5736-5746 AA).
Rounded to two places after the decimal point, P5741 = 4.03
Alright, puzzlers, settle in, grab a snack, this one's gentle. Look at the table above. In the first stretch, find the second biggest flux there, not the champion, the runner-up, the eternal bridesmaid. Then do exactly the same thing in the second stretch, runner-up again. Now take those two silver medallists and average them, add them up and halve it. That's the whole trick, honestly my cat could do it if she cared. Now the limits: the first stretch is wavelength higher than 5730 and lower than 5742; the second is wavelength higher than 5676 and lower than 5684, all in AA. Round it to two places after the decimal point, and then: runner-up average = 6.57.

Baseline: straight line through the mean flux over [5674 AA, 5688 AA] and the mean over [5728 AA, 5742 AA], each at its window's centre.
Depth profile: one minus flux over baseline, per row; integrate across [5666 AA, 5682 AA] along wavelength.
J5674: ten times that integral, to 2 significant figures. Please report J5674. -2.0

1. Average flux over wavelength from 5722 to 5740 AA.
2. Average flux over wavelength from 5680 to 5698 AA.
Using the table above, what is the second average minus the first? -0.10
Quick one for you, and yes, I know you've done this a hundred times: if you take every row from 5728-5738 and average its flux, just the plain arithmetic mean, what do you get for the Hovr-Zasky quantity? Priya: 6.52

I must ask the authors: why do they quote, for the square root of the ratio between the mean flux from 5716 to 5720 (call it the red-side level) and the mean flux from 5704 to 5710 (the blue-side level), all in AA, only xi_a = 1.029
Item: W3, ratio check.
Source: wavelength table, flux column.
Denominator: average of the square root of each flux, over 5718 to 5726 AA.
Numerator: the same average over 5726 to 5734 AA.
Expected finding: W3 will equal 0.99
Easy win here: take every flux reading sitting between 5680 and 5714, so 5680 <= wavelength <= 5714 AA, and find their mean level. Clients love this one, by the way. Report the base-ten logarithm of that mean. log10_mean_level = 0.807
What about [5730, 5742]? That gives 0.811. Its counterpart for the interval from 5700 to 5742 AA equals 0.812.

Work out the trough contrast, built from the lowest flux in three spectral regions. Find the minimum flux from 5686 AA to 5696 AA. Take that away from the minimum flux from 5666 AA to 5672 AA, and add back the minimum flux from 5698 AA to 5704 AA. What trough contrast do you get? 6.63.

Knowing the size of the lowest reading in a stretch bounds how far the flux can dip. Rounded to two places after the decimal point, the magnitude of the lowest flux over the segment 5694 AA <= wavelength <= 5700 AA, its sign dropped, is 6.51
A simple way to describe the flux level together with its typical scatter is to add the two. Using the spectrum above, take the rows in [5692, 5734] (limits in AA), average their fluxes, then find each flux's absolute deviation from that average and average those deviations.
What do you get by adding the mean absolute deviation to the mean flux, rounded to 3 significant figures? 6.62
